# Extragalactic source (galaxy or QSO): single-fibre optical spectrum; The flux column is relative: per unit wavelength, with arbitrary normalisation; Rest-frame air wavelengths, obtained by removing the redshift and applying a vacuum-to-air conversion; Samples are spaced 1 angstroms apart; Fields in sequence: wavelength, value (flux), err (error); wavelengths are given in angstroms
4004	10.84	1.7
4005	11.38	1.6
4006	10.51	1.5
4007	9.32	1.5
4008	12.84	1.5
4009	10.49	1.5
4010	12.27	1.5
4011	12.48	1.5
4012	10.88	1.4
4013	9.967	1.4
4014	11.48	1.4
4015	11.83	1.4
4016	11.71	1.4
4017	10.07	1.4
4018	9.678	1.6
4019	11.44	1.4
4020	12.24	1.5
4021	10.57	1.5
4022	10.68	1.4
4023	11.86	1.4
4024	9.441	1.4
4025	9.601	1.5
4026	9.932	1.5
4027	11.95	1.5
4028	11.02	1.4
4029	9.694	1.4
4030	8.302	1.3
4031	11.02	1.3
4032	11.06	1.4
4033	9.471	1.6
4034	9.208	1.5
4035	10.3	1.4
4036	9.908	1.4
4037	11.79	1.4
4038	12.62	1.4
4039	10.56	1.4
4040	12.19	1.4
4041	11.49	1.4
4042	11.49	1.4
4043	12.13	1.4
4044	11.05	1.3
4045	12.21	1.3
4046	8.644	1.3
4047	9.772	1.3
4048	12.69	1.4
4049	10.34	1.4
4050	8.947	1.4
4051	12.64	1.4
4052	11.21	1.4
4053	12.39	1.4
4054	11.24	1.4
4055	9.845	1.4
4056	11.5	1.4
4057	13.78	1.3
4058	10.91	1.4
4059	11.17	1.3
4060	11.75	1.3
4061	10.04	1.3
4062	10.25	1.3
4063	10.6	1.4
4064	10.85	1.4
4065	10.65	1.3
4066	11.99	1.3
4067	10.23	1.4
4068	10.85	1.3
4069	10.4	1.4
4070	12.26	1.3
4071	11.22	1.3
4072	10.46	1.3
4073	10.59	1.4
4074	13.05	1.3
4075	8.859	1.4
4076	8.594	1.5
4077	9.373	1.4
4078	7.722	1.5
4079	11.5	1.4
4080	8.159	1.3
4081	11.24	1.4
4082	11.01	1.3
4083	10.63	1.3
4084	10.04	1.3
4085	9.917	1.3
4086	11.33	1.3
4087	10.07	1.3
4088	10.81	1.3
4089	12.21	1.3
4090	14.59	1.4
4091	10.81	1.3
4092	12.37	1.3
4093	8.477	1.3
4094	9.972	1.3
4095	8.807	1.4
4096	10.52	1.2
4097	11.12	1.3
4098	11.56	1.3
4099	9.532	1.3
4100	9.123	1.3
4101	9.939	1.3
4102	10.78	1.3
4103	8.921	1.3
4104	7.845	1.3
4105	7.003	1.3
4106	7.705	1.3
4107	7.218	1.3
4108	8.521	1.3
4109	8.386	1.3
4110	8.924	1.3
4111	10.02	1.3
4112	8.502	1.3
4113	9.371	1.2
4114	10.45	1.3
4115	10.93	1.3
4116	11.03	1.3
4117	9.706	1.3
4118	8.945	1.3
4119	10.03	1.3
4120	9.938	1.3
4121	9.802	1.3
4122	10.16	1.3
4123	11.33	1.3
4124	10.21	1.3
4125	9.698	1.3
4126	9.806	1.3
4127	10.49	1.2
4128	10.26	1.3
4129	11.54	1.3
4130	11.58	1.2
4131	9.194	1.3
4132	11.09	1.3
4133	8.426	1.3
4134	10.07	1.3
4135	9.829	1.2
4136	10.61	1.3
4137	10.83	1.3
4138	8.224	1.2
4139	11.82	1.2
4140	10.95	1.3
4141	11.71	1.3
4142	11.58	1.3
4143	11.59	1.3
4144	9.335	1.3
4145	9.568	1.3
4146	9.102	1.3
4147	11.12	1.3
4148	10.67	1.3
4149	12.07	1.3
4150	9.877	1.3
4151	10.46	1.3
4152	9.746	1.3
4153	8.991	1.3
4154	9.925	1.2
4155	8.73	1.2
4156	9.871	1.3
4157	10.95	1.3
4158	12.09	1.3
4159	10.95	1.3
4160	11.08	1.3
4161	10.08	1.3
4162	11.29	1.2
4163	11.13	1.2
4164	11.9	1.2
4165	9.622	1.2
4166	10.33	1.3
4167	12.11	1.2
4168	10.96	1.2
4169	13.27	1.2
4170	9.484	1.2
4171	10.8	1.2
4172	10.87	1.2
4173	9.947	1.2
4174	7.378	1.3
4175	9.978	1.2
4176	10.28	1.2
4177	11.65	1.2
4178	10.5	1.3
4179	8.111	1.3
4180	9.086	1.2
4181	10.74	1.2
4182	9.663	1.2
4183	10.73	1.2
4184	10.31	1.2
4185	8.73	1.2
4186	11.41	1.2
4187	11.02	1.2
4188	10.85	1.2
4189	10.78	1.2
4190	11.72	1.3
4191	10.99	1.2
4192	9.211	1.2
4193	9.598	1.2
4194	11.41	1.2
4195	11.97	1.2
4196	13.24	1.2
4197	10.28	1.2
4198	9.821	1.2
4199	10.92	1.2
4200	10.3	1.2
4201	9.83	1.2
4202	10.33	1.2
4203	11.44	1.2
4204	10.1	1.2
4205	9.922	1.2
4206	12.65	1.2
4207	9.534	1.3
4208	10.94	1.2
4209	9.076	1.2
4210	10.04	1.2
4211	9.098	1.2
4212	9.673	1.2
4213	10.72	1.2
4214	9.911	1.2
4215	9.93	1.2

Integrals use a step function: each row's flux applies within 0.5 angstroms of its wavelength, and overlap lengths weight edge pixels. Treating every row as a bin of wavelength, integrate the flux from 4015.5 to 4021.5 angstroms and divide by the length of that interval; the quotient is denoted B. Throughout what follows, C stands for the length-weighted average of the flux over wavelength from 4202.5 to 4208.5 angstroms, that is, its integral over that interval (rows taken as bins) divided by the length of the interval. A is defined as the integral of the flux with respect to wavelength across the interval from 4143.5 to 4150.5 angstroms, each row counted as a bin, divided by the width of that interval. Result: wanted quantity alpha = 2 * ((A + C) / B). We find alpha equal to 3.84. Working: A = 10.2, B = 11.0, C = 10.8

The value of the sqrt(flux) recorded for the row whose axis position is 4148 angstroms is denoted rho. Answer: 3.27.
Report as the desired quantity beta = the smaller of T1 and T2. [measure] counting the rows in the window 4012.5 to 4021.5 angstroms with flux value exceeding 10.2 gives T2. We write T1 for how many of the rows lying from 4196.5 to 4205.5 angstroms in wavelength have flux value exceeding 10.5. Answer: 2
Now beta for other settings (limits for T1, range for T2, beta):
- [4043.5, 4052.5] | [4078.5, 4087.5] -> 5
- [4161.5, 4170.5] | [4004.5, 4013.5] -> 6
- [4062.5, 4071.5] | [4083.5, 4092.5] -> 6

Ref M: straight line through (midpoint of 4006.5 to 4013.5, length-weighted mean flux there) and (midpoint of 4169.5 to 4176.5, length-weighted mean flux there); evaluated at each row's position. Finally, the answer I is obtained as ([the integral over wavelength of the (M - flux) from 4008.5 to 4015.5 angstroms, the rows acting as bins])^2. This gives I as 2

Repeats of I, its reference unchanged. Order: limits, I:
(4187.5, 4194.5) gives 47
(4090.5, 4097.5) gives 2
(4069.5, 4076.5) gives 0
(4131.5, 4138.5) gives 4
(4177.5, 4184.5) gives 1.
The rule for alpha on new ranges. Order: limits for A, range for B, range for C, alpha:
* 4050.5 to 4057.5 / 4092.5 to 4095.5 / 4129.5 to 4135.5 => 4.81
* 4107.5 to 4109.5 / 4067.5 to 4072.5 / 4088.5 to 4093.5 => 3.65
